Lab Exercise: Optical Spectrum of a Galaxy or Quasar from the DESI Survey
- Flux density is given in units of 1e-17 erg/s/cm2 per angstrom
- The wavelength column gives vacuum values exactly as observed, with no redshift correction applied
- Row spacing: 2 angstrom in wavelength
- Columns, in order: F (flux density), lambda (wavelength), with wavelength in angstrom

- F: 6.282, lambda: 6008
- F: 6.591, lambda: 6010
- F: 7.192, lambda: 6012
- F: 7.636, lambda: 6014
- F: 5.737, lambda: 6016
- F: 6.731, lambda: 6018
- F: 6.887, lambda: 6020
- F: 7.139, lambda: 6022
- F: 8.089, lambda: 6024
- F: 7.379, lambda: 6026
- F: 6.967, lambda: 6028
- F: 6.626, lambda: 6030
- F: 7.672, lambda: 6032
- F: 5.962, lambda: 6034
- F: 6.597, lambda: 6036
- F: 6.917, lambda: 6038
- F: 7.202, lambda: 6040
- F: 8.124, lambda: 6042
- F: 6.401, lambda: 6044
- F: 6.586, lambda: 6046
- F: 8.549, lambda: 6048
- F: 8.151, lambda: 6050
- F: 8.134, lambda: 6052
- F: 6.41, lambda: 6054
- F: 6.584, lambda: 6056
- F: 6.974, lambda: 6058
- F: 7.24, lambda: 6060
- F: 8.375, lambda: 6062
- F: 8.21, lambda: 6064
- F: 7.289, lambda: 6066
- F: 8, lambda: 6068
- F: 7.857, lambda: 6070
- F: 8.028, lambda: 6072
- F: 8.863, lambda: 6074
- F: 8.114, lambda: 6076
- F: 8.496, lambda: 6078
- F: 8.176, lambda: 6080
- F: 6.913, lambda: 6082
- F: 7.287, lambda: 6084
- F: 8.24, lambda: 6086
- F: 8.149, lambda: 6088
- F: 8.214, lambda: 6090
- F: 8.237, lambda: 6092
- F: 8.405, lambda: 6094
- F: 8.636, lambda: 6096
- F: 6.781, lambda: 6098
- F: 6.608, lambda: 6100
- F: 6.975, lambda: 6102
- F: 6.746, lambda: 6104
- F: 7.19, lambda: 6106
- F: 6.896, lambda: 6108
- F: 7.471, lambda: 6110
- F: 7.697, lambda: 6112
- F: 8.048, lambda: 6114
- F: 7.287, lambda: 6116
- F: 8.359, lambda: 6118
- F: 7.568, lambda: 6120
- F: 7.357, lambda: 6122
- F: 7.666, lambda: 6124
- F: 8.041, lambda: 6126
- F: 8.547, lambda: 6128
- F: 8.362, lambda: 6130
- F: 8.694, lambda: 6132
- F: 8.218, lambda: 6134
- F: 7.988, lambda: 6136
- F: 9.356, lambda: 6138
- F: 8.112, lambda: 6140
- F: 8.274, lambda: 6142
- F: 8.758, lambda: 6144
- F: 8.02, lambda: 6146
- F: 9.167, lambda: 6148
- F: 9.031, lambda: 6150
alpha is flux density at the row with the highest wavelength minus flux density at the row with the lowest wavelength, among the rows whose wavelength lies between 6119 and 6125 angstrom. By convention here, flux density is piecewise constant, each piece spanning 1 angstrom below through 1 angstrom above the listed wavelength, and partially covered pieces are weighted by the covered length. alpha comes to 0.1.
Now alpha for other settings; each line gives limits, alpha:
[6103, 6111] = 0.7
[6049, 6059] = -1.2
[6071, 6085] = -0.7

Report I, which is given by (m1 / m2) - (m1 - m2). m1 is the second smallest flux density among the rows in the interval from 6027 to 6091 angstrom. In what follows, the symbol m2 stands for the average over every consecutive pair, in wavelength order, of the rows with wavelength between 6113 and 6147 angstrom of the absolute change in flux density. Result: 5.3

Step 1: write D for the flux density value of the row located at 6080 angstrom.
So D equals 8.176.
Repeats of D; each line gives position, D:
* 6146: 8.02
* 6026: 7.379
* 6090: 8.214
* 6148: 9.167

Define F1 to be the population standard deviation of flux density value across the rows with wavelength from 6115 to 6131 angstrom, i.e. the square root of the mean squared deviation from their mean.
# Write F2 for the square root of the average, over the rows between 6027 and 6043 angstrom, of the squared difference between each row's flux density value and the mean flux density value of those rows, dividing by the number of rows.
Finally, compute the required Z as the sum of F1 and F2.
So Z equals 1.1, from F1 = 0.461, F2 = 0.63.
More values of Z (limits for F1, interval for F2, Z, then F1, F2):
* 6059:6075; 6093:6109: 1.2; 0.504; 0.74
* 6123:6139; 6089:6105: 1.3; 0.485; 0.81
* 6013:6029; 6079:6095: 1.2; 0.651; 0.51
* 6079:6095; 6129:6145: 0.9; 0.506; 0.42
